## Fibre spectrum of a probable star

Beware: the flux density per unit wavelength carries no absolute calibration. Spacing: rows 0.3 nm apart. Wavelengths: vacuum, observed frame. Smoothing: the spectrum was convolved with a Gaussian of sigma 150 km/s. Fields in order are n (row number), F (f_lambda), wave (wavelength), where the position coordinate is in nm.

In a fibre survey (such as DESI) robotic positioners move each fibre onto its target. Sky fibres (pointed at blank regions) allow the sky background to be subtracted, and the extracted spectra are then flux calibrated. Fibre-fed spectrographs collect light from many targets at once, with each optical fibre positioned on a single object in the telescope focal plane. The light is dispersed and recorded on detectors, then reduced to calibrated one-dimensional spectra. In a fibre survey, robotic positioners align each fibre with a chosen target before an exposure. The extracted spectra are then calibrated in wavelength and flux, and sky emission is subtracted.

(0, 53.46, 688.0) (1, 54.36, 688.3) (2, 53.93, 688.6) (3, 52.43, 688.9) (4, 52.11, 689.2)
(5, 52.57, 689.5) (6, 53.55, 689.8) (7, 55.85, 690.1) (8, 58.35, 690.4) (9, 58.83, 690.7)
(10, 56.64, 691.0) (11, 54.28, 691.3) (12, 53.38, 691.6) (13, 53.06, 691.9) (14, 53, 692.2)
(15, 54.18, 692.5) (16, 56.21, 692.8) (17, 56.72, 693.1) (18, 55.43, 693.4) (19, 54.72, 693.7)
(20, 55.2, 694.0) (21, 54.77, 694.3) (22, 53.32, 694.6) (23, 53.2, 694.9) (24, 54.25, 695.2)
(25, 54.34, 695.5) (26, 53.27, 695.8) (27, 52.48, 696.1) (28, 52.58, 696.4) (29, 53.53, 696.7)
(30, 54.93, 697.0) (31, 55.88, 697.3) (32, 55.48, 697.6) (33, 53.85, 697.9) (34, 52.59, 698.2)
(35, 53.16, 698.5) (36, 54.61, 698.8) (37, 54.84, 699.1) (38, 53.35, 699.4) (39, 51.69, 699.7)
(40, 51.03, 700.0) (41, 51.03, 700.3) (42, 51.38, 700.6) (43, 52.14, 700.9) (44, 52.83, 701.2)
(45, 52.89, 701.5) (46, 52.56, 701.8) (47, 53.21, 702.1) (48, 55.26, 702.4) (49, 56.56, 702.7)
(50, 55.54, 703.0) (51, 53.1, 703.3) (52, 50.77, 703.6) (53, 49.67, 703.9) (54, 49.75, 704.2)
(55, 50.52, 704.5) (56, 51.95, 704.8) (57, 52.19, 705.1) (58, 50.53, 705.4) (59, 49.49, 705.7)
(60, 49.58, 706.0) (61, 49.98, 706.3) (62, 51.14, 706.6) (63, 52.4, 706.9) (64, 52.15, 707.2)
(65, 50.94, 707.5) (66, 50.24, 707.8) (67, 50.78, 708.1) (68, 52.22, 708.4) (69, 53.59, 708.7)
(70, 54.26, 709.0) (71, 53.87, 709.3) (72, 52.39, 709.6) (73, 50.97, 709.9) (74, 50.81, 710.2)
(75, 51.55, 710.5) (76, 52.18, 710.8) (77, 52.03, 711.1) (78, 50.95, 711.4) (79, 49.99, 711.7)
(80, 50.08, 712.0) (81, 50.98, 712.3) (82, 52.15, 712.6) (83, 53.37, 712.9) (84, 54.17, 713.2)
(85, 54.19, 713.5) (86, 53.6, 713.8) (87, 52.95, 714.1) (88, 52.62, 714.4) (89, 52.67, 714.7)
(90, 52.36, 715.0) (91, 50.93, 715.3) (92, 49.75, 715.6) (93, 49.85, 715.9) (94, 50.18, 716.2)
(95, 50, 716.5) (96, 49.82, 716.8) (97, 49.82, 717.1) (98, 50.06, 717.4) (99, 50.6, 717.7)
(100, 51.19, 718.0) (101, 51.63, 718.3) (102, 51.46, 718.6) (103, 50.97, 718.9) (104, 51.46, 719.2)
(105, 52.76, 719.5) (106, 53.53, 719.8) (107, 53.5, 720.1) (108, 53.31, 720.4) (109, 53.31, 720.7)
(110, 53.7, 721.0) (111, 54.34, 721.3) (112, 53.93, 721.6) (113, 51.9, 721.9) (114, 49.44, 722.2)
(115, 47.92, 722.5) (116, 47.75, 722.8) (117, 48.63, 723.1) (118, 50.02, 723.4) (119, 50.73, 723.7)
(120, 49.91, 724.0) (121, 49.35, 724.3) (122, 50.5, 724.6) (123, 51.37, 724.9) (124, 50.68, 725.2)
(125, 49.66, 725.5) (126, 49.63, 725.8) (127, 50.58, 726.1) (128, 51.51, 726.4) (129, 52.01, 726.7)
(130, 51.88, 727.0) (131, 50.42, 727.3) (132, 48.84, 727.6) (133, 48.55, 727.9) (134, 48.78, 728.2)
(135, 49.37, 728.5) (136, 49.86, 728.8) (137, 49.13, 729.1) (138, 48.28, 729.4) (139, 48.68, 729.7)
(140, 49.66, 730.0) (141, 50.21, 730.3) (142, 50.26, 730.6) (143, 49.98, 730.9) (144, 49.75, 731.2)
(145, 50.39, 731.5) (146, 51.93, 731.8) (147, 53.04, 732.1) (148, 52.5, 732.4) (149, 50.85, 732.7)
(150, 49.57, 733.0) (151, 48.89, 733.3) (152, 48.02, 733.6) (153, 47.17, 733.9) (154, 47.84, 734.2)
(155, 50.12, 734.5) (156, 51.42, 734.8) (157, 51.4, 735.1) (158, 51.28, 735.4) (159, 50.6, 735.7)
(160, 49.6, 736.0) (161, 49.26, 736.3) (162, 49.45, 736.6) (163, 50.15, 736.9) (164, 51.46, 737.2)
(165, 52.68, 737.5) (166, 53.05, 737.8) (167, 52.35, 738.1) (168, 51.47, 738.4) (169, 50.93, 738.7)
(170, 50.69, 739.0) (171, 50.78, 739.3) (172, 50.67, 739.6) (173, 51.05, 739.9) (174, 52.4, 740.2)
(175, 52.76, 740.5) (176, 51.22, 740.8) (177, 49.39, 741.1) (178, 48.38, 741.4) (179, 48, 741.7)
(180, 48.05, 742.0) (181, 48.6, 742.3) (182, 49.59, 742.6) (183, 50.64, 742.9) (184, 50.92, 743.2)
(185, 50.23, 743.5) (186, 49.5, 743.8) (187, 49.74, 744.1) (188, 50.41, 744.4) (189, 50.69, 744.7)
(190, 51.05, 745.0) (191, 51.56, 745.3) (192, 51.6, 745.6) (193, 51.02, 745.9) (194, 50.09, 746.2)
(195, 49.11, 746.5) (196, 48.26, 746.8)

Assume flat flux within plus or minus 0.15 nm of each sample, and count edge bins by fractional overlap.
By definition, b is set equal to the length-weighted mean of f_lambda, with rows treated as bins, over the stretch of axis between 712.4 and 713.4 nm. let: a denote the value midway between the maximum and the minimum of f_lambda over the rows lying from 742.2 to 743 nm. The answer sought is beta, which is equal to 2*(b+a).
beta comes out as 206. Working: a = 50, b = 53.2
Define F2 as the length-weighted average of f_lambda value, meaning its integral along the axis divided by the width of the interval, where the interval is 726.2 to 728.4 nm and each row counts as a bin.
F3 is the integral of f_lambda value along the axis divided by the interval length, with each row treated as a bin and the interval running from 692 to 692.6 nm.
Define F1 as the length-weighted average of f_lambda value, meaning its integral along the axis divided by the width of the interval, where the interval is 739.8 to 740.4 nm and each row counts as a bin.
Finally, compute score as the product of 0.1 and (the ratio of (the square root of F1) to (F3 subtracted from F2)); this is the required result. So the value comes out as -0.22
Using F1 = 51.9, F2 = 50.3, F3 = 53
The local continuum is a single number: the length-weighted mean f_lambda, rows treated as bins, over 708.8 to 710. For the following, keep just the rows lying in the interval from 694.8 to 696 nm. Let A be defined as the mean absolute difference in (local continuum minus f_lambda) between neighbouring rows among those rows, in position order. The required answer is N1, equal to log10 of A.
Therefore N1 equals -0.13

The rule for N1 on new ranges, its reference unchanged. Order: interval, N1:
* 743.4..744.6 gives -0.26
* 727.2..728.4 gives -0.15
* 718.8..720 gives -0.07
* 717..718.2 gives -0.34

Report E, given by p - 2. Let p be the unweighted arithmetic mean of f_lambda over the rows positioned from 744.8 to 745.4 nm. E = 49.3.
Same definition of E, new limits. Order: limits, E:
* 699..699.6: 52.1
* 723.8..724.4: 47.6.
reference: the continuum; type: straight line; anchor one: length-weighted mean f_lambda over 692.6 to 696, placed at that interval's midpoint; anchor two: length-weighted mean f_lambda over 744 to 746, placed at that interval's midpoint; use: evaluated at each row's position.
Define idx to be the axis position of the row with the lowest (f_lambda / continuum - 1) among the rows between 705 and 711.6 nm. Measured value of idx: 705.7 nm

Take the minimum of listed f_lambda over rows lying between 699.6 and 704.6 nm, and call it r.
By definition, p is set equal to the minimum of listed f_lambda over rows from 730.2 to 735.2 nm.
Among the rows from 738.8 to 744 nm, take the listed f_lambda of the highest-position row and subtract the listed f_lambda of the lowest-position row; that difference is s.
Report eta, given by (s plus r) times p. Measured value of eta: 2287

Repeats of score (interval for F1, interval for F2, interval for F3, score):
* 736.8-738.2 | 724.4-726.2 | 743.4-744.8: 2.58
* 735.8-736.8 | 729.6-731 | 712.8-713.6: -0.17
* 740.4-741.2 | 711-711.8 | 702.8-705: -0.95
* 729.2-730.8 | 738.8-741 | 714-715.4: -0.69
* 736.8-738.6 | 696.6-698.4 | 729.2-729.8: 0.12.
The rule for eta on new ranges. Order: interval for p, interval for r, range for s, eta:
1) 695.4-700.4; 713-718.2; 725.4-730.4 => 2567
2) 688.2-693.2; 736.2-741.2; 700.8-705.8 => 2429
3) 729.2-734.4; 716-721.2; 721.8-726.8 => 2355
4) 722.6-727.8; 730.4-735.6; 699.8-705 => 2296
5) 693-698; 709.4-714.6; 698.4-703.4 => 2620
